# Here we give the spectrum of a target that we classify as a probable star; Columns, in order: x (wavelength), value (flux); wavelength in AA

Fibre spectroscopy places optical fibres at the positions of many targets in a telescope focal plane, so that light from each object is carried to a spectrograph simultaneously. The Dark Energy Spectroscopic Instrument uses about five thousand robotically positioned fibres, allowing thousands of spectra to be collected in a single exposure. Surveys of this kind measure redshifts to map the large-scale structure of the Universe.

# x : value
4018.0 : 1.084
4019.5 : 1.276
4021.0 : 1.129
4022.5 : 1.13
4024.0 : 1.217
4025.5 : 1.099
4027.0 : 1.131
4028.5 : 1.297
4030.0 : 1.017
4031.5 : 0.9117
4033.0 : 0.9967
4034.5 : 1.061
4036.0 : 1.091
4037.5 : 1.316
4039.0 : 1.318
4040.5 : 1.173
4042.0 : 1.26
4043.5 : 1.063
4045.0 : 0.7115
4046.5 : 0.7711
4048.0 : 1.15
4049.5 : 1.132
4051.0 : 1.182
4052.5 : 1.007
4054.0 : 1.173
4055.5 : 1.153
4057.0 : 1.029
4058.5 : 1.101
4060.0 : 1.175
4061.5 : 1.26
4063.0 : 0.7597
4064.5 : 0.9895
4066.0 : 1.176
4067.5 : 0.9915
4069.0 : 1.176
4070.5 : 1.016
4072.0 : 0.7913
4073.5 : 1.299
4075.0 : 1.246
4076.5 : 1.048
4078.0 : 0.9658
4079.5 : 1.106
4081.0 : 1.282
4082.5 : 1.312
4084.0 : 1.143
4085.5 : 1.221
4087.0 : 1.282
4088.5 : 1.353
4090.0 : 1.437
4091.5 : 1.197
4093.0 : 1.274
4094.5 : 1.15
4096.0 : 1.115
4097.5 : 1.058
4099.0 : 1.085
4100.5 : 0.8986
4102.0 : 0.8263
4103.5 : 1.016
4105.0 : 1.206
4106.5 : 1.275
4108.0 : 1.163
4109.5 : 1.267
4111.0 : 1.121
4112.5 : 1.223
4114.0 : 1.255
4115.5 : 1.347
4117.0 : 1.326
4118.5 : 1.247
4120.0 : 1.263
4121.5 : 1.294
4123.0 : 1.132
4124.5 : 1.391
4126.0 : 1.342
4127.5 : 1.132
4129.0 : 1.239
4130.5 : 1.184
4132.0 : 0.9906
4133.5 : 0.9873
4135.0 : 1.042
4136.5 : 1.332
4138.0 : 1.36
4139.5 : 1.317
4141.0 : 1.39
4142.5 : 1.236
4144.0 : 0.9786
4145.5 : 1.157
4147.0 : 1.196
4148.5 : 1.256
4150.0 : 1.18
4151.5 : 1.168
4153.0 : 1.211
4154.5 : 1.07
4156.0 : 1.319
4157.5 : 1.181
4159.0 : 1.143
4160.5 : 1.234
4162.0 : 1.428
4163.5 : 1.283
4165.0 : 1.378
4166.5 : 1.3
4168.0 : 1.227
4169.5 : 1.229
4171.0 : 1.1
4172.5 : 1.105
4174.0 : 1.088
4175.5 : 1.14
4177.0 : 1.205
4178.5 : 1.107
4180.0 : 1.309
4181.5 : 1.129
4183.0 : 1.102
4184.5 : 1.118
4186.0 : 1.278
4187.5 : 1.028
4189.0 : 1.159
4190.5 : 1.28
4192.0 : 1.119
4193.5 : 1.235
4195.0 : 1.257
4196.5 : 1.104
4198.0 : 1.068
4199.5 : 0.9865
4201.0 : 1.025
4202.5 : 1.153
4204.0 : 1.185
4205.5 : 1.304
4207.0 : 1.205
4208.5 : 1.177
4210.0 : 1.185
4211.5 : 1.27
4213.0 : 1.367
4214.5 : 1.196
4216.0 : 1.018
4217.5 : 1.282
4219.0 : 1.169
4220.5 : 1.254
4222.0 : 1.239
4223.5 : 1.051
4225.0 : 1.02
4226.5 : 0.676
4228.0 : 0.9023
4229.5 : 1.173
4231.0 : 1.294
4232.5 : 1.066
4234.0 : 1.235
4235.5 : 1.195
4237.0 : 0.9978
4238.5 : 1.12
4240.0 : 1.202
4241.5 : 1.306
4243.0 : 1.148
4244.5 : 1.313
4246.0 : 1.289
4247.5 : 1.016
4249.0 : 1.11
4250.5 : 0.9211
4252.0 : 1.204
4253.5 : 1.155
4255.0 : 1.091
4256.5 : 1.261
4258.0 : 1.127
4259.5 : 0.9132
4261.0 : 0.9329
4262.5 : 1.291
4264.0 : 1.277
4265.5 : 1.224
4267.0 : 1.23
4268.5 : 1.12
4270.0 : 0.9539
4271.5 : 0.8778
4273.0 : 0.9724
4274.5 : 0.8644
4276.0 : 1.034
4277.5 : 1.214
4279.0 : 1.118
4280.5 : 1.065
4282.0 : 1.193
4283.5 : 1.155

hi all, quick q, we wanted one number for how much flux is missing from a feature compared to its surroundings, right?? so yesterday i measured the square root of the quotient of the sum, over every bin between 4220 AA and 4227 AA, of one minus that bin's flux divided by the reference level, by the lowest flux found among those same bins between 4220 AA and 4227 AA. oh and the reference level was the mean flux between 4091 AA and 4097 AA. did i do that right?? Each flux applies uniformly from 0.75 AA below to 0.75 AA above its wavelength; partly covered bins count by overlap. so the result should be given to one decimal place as 0.9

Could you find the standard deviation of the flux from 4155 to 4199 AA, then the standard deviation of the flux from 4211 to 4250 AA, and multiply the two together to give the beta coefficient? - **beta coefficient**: 0.015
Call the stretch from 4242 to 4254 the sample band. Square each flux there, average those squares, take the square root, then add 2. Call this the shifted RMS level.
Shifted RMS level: 3.15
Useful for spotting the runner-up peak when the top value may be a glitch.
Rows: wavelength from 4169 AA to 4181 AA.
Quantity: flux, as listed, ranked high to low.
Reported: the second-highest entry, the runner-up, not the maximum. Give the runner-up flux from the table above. 1.229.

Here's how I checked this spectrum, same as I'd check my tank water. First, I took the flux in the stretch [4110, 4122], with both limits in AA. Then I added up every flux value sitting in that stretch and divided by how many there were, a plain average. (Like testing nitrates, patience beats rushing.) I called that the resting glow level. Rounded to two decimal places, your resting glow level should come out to 1.26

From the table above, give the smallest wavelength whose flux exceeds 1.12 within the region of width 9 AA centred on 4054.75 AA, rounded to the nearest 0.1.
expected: 4051.0 AA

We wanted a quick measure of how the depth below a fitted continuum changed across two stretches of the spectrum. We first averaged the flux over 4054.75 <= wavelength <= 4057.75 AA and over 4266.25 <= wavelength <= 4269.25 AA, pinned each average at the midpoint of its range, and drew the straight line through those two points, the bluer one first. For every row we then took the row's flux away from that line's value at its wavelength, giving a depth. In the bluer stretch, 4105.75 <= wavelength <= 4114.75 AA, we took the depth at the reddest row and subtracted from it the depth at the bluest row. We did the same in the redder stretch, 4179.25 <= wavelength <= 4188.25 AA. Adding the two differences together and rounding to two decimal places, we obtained 0.31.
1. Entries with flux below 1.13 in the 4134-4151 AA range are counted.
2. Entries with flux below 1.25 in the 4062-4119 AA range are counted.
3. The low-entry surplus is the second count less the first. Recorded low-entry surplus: 24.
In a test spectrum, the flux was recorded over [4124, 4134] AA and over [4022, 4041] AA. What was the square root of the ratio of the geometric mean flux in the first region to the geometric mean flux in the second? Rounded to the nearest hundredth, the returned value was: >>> 1.02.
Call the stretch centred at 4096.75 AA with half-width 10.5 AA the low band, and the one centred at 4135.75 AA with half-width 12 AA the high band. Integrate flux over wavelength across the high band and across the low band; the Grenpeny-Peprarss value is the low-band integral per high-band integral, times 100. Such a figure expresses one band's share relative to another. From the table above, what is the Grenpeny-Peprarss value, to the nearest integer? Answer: 84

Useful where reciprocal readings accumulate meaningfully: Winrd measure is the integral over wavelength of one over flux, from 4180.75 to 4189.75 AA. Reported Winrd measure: 7.96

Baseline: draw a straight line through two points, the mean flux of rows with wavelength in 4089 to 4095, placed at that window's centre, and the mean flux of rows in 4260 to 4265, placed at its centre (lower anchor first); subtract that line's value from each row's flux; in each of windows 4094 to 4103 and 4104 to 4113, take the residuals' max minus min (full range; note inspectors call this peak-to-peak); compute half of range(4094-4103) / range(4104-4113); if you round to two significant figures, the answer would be 1.1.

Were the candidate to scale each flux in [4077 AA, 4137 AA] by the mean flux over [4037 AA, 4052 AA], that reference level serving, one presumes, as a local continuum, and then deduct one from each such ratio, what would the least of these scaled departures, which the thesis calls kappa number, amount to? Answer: -0.25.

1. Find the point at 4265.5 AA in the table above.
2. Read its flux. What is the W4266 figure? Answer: 1.224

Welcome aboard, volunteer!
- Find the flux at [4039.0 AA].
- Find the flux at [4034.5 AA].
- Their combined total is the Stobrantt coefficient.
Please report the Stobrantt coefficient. 2.38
